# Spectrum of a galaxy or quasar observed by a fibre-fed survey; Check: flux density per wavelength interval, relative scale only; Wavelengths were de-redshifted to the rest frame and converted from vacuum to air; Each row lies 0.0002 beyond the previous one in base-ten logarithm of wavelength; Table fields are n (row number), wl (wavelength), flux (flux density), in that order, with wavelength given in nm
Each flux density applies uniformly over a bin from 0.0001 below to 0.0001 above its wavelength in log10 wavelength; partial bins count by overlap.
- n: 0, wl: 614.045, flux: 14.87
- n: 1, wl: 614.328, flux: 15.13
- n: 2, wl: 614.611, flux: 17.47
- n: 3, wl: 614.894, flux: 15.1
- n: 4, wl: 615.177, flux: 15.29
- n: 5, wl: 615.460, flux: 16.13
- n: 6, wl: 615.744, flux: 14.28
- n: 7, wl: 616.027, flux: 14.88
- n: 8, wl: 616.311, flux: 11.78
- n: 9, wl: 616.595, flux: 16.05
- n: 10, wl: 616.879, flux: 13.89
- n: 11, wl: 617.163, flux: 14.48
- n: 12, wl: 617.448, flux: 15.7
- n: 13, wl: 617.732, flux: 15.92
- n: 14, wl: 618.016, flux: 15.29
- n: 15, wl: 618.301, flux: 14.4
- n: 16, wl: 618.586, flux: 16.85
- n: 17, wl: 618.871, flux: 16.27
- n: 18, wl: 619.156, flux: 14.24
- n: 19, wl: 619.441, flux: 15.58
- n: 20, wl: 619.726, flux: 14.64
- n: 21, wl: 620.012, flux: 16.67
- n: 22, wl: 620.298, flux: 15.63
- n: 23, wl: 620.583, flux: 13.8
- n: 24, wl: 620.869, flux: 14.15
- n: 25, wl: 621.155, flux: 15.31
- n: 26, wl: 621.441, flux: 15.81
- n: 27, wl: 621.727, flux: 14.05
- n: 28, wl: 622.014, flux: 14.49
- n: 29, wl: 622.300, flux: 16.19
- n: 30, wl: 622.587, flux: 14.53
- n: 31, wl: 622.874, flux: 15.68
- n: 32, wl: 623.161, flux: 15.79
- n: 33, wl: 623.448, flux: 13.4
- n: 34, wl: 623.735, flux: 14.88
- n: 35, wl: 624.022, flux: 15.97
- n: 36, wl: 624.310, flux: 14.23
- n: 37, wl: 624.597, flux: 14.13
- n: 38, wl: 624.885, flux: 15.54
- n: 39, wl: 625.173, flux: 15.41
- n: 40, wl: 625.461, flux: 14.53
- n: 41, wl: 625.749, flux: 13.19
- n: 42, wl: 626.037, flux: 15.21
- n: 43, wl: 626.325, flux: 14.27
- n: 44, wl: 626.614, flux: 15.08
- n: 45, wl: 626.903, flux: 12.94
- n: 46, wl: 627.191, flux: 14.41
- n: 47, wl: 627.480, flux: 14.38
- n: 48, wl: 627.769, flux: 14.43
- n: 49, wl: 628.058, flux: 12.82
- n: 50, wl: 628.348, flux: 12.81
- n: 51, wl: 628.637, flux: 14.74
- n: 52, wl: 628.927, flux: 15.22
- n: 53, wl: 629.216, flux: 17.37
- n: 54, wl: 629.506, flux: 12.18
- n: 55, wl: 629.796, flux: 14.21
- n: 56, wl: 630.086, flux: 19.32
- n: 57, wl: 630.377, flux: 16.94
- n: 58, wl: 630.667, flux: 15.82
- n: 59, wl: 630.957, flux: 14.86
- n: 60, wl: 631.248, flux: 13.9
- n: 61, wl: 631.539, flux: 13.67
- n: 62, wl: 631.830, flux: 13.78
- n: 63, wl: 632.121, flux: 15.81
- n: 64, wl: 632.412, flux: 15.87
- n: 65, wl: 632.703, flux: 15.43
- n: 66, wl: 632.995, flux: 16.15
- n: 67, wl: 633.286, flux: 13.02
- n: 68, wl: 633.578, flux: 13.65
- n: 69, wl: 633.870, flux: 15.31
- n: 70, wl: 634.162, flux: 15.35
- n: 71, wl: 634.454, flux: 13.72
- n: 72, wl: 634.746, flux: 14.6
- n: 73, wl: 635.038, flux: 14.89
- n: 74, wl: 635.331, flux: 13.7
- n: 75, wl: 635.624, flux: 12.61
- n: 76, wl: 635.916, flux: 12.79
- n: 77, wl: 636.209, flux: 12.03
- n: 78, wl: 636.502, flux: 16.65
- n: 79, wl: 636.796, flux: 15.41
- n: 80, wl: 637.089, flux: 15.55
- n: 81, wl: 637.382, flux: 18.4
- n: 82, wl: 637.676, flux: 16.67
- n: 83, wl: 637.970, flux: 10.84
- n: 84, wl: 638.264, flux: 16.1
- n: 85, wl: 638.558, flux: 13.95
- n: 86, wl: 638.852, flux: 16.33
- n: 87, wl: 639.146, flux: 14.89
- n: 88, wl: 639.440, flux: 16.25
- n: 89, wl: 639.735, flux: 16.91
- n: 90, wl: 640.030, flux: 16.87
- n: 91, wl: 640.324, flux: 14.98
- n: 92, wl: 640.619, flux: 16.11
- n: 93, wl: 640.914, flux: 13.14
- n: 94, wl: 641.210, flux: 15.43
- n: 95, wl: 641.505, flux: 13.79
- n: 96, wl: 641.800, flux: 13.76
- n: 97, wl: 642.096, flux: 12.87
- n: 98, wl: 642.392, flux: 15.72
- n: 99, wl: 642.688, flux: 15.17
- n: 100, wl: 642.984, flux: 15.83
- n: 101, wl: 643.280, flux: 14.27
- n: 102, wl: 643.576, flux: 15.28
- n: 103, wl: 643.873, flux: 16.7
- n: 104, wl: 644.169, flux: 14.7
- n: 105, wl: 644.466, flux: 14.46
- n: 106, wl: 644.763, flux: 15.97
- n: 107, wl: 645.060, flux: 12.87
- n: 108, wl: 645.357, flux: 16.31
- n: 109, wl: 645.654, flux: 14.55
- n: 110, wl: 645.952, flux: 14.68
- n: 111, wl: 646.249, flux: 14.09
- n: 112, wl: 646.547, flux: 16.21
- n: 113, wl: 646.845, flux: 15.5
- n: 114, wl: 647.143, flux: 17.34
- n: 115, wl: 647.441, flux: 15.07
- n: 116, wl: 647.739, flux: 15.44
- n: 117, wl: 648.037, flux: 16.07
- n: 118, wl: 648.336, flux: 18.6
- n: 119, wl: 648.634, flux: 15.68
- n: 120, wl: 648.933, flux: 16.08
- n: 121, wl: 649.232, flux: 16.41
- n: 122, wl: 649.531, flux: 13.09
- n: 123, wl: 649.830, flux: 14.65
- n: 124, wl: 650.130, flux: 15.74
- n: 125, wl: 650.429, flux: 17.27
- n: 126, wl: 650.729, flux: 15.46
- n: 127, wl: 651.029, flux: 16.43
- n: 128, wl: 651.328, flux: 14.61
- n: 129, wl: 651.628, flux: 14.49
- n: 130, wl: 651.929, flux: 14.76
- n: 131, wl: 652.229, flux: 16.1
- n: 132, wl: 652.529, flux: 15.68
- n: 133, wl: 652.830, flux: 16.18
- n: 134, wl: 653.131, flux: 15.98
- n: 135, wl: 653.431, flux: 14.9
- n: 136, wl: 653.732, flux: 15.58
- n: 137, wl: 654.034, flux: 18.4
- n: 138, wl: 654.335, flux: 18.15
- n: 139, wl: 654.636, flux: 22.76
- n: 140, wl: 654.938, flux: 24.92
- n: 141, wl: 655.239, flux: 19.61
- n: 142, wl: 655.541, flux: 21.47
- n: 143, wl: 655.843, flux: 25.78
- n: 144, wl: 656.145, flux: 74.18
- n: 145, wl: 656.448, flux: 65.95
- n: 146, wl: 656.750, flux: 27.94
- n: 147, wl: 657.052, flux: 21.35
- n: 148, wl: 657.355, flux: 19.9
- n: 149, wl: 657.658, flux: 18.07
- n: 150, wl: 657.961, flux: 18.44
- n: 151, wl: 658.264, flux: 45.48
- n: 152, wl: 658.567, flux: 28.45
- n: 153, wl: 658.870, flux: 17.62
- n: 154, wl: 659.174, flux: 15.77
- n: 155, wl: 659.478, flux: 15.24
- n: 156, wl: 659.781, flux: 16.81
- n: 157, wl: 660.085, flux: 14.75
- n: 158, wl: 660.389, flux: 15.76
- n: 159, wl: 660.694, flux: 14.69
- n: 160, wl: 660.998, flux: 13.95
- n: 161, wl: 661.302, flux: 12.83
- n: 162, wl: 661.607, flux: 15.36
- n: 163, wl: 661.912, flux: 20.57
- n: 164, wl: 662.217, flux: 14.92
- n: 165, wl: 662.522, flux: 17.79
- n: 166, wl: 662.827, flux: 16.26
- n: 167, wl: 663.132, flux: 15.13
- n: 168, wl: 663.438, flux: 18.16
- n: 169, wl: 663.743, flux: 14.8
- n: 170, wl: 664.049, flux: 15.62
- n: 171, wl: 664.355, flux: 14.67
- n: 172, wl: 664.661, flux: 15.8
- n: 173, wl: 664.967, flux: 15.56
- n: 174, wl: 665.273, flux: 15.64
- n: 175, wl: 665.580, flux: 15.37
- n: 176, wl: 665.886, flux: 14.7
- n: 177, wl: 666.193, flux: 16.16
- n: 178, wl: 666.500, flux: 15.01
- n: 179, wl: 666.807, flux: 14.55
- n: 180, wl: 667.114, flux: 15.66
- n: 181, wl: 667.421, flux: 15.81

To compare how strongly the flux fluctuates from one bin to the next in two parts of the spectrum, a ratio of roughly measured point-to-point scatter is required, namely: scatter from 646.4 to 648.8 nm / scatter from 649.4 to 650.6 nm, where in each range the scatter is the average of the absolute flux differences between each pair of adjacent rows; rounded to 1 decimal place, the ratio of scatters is 1.2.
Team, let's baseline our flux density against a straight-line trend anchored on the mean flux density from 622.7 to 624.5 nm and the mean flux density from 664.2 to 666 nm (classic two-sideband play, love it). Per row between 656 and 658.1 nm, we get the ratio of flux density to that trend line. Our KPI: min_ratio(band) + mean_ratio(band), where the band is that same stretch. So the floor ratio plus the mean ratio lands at 3.49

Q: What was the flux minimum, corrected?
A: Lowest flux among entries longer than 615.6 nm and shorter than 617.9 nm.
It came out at 11.78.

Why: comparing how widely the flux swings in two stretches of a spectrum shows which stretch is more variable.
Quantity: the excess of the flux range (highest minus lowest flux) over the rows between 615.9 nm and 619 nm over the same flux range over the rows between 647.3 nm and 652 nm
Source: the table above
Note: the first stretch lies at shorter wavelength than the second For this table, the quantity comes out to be 0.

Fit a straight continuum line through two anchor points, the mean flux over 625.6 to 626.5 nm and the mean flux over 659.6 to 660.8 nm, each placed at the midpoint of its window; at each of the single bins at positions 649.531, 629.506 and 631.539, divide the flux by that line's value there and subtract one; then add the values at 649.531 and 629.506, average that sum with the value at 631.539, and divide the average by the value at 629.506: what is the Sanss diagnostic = 1.1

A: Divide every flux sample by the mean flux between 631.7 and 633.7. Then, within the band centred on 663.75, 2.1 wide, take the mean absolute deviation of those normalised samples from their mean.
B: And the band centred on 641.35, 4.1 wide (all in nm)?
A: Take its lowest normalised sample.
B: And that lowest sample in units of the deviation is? 16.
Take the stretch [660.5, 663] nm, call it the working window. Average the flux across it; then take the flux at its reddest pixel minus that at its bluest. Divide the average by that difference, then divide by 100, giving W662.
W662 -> 0.10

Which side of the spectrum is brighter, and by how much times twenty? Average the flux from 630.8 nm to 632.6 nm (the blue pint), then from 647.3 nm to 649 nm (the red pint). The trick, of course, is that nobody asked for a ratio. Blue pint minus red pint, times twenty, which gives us -30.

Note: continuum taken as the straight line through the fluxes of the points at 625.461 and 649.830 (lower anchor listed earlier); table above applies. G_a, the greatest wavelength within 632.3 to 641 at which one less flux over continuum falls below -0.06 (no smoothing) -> 640.619 nm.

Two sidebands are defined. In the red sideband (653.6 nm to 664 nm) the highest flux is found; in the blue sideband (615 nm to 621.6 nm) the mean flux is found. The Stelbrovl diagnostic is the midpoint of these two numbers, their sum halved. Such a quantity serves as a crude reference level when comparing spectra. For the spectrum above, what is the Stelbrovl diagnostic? 45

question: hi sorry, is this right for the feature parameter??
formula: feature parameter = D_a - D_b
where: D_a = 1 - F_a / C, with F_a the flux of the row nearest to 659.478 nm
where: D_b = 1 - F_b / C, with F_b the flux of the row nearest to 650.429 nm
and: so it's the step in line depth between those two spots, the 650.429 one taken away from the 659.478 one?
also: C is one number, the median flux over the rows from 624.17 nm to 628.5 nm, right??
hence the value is 0.14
